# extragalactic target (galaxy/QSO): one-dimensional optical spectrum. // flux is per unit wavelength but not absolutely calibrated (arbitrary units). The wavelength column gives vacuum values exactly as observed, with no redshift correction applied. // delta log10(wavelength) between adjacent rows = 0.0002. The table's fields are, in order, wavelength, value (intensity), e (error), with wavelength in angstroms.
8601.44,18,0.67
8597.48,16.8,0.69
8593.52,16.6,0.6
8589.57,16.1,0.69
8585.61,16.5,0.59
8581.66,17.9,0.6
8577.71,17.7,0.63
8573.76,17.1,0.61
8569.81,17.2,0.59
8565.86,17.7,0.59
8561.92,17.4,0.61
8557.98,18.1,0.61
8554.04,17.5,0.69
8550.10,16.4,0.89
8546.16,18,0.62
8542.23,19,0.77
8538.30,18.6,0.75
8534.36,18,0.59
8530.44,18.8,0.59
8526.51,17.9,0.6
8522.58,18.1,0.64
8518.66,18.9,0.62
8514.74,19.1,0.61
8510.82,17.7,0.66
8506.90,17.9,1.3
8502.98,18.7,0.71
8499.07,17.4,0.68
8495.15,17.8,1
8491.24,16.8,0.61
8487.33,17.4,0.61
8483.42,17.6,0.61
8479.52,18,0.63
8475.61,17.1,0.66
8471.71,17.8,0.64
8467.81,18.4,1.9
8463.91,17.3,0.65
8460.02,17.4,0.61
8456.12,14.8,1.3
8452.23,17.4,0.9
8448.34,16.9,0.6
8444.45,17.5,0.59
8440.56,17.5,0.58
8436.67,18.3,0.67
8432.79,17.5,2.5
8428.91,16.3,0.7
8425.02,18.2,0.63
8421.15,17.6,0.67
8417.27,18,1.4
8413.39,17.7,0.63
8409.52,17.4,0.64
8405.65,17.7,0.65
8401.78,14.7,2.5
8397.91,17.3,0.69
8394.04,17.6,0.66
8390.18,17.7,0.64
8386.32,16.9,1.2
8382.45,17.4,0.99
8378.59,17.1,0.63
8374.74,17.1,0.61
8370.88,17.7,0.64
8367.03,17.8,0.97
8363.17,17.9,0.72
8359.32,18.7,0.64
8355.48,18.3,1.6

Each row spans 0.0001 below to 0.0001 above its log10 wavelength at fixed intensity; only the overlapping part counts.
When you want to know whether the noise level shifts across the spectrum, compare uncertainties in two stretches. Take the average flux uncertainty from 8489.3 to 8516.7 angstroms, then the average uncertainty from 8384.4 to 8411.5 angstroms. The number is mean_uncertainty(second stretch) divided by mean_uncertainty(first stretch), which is 1.25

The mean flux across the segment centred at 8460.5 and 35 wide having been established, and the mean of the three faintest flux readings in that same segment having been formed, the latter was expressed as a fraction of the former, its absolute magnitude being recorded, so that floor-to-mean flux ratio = 0.947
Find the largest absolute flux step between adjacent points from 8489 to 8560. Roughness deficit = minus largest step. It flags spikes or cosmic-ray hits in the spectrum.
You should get -1.6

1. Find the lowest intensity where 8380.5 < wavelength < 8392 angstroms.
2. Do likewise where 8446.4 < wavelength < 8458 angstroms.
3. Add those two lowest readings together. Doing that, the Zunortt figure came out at 31.7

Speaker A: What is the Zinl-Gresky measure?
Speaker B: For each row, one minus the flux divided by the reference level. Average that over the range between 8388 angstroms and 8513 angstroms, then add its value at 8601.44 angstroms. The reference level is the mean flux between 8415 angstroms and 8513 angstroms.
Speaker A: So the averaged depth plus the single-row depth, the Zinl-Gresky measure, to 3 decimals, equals -0.025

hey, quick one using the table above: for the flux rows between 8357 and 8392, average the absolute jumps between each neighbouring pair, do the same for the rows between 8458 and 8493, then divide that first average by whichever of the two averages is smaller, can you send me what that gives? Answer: 1.00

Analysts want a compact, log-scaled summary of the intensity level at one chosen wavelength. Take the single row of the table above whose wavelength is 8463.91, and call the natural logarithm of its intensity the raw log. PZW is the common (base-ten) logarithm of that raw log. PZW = 0.455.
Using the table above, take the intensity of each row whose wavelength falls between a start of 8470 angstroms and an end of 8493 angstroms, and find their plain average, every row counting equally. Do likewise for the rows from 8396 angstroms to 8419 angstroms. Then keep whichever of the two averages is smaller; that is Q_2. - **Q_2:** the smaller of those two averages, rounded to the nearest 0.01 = 17.13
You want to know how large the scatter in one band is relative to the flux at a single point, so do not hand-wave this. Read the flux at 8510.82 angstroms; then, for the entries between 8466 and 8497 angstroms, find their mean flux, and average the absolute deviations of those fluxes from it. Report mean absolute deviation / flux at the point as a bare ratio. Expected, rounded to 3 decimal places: 0.022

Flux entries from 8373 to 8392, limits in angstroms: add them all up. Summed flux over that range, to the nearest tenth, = 86.2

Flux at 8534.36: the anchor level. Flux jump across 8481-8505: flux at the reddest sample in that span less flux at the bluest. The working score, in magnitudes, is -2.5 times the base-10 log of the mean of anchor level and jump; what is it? -2.45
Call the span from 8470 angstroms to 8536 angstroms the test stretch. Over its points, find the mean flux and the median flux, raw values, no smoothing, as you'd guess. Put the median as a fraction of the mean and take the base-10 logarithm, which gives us -0.0010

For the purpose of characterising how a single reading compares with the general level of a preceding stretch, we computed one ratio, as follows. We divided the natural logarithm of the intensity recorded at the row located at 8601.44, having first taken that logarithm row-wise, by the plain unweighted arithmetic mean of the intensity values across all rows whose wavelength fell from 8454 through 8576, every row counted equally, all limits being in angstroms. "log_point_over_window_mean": 0.163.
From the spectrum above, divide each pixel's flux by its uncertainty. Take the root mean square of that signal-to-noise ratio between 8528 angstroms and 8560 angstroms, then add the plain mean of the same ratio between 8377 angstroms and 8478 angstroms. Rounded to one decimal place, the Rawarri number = 49.8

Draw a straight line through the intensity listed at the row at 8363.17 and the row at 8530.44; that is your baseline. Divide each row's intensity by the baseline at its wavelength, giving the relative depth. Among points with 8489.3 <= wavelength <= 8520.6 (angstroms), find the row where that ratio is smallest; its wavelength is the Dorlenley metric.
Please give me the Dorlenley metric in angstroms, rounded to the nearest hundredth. 8491.24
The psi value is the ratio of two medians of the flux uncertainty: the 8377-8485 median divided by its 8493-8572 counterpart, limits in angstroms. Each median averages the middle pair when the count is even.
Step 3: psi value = 1.04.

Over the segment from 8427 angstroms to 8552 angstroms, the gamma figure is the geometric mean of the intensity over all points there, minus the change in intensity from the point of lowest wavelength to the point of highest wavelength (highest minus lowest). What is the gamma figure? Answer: 17.6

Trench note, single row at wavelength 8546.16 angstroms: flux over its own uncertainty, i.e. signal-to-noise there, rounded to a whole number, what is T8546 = 29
